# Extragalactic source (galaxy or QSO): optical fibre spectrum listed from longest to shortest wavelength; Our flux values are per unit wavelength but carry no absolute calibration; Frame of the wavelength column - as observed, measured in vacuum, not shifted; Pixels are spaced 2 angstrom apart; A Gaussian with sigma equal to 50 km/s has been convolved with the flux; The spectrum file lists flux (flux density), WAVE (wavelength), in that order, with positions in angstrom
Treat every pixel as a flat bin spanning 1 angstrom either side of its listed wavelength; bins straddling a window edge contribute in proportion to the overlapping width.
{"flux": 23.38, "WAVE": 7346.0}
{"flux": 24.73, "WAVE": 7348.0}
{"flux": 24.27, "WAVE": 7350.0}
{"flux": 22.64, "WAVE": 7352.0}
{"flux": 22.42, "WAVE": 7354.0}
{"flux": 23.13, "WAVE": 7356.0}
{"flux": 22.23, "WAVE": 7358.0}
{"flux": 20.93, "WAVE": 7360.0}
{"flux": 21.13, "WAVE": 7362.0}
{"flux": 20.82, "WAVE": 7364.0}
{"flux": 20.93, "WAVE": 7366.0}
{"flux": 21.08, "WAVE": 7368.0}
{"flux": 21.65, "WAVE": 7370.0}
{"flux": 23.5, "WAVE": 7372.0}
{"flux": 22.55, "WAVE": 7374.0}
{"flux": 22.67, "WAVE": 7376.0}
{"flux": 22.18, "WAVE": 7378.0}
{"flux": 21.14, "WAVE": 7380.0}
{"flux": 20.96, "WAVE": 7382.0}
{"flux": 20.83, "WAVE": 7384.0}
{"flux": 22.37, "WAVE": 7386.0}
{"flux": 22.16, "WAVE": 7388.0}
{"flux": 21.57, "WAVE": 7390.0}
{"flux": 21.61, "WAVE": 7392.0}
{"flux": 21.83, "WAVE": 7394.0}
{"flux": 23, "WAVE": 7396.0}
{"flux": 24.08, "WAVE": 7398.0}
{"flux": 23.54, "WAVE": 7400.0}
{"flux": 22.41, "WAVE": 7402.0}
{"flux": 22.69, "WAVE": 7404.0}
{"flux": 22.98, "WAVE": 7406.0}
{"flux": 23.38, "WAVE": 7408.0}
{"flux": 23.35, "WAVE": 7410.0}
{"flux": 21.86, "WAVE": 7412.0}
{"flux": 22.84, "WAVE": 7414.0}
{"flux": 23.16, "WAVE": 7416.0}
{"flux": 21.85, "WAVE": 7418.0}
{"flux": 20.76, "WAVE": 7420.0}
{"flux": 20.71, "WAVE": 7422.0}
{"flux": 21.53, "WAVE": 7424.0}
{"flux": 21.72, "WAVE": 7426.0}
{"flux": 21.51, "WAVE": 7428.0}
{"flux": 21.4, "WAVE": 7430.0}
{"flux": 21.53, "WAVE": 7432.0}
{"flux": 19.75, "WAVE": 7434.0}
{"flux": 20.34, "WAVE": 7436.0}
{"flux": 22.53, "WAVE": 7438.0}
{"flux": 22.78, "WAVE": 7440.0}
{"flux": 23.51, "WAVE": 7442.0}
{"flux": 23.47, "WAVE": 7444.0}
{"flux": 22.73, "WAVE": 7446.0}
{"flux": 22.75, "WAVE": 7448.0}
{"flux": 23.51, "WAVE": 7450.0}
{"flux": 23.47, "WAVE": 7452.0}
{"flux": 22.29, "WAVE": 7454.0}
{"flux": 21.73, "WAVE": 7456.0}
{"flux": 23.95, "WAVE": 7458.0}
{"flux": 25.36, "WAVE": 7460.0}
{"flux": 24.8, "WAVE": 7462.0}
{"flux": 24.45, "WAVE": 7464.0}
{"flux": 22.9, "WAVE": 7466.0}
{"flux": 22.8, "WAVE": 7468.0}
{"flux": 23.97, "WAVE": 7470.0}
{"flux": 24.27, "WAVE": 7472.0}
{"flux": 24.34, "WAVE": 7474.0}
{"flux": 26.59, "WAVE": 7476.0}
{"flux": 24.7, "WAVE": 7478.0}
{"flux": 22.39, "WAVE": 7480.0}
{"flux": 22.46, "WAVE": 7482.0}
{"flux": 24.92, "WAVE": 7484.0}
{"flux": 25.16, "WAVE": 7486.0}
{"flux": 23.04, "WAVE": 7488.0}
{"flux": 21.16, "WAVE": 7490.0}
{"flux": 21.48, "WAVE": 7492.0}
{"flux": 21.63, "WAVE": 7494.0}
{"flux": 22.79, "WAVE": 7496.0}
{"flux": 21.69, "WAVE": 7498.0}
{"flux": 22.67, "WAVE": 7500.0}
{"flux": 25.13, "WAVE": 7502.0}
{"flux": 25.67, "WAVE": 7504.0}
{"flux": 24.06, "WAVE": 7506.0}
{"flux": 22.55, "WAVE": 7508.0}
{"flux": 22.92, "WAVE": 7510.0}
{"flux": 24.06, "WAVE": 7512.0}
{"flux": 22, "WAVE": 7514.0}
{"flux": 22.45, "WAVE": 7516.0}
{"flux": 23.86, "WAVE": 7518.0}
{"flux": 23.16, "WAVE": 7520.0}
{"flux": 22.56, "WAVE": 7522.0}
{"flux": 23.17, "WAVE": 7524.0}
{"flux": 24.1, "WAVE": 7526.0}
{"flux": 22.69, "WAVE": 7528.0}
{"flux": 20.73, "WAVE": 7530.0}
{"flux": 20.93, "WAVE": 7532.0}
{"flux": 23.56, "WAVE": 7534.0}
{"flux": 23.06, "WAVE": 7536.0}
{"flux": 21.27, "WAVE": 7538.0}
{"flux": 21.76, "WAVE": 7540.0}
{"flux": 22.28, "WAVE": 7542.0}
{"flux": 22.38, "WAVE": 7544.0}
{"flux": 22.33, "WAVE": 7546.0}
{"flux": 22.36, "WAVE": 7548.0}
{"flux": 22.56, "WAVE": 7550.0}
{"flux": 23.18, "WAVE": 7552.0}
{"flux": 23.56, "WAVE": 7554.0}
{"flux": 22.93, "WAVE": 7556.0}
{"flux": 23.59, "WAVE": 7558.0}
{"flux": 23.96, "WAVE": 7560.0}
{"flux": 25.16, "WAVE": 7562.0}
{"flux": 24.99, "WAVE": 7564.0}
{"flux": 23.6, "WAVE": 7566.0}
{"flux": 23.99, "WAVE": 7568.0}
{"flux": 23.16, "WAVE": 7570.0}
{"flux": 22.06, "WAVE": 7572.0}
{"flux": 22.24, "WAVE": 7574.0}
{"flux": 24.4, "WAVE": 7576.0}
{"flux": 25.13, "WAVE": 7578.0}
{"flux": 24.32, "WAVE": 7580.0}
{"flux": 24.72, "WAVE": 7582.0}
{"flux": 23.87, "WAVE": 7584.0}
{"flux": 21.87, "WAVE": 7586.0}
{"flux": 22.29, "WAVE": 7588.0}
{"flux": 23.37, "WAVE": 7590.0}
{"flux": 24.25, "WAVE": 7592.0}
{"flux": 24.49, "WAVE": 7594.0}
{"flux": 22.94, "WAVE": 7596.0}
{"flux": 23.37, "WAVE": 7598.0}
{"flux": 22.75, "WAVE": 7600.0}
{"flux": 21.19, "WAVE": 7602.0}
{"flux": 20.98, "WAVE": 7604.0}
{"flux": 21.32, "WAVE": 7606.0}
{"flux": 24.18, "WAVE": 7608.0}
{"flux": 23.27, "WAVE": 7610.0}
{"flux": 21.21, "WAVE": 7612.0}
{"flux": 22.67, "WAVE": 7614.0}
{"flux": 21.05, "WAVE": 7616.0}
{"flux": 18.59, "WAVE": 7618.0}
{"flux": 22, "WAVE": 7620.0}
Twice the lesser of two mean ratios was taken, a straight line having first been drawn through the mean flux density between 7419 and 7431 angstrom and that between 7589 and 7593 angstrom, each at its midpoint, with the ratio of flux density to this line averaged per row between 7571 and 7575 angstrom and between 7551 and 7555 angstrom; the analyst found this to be 1.88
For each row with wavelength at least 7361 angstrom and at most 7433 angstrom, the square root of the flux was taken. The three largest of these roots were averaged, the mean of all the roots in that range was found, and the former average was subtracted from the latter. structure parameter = -0.176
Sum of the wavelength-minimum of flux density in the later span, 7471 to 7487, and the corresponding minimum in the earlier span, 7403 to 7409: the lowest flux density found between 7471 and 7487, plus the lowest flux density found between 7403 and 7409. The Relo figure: 45.1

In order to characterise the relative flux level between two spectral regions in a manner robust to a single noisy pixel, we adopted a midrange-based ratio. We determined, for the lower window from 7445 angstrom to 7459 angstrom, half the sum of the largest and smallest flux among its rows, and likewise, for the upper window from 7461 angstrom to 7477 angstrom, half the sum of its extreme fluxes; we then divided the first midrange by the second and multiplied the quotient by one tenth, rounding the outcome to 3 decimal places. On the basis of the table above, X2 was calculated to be 0.092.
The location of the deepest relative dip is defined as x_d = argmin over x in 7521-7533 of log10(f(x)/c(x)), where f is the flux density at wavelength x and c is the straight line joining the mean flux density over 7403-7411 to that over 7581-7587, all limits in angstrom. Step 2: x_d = 7530.0 angstrom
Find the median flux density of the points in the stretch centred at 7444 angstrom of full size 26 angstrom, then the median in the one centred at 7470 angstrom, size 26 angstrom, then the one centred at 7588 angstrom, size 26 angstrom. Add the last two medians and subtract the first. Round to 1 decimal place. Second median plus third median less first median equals 25.4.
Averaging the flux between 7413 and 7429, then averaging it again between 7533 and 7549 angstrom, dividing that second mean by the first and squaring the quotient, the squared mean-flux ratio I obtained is 1.06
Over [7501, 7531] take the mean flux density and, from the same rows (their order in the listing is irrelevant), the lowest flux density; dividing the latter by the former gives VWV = 0.891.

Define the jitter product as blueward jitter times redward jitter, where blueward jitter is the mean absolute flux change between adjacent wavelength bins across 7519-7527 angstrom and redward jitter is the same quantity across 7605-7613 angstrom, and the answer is 1.4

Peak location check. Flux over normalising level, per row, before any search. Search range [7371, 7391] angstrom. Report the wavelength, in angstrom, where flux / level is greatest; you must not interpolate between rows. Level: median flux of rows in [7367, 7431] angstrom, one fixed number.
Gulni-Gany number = 7372.0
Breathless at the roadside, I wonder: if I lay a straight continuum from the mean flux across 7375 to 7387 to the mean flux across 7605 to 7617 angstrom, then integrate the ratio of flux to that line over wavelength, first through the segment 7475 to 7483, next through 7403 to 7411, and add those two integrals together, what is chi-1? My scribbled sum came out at 17.3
